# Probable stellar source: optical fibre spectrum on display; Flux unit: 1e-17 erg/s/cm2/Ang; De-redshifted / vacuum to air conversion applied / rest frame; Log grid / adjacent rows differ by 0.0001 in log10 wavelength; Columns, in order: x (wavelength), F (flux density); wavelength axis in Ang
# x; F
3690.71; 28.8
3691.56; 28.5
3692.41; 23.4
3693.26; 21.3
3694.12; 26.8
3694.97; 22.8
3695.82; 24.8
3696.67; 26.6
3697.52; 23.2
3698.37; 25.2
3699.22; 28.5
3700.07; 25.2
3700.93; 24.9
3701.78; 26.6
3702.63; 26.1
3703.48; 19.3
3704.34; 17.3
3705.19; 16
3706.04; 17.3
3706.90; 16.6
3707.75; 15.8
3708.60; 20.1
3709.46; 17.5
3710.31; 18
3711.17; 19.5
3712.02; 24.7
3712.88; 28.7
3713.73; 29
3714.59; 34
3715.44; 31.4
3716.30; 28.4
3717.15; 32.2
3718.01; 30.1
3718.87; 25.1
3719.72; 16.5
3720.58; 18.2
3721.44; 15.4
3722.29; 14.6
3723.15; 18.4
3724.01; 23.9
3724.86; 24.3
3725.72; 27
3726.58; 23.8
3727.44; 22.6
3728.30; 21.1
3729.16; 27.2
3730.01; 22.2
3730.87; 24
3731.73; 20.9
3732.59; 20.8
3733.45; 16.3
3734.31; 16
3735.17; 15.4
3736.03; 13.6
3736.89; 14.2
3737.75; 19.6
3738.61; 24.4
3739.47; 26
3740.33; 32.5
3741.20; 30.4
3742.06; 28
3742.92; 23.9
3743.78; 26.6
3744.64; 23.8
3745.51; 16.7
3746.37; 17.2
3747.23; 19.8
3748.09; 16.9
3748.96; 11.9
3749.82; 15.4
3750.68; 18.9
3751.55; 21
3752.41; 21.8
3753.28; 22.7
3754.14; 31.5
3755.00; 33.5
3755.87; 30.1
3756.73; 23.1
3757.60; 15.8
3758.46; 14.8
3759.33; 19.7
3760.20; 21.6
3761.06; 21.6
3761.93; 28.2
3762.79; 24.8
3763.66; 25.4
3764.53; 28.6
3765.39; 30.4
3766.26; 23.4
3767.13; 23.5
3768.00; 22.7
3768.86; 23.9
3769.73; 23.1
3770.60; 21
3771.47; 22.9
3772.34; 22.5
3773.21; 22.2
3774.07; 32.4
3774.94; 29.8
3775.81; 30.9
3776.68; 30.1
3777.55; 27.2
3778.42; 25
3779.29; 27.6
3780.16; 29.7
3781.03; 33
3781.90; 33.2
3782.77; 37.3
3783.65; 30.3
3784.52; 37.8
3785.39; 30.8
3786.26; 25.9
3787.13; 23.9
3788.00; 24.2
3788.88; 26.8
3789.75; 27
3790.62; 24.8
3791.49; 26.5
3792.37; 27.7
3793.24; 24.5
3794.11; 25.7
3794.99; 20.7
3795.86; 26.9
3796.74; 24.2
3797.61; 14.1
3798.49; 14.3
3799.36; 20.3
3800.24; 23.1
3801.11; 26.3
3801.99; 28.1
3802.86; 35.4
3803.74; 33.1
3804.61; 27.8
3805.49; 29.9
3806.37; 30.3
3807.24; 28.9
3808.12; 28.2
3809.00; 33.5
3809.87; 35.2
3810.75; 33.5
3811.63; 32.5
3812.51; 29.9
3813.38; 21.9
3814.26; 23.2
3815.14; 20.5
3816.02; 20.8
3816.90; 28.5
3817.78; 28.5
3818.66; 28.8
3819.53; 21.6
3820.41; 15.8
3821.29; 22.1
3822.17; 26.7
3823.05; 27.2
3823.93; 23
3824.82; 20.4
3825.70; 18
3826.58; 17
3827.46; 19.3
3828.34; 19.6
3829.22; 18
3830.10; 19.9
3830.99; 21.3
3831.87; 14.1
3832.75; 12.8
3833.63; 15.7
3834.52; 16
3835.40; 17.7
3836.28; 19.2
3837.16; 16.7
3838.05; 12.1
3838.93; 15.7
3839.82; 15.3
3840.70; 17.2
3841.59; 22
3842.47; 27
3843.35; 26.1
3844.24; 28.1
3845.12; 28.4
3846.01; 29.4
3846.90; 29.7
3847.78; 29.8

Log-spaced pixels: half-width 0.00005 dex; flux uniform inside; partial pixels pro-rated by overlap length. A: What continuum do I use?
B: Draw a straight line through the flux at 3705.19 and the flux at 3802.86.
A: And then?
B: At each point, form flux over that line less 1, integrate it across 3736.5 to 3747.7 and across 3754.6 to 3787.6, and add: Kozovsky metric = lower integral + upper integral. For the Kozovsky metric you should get -3.0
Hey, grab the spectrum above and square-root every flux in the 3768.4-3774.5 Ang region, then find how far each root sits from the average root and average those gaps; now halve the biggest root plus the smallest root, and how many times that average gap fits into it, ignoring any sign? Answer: 22.3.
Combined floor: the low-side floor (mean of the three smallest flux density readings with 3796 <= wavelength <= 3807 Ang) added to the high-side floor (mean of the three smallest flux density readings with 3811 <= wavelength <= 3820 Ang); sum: 37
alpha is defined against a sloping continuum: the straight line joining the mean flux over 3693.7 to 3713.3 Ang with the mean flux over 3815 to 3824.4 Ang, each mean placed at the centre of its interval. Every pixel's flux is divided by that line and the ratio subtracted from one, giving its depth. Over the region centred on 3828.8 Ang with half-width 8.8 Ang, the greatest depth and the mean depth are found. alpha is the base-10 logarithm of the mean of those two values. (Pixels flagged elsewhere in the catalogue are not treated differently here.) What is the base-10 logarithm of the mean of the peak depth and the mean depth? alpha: -0.47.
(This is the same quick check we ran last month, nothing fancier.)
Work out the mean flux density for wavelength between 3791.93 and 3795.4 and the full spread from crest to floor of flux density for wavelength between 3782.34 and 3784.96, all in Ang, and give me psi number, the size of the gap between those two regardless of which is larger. 17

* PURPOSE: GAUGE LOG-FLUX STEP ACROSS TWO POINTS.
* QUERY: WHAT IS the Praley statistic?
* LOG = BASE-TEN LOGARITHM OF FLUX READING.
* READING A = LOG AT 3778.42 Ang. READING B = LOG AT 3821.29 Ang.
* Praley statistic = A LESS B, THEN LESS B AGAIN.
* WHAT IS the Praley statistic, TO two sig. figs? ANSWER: -1.3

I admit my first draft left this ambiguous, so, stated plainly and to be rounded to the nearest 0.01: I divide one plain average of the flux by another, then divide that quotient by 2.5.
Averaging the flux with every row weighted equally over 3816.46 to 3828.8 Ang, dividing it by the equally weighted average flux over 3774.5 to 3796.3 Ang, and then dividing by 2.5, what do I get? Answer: 0.32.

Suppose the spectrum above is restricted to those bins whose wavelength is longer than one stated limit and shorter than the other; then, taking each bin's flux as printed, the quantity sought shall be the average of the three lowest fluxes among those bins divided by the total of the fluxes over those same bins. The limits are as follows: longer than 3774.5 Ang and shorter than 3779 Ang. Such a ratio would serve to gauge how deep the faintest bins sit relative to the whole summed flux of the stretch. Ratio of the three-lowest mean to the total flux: 0.19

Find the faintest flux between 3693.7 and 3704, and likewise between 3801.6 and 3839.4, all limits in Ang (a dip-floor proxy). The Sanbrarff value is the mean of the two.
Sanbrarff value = 15.7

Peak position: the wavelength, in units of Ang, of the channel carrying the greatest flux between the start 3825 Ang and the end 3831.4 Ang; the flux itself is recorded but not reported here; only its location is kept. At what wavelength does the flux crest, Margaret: 3830.99 Ang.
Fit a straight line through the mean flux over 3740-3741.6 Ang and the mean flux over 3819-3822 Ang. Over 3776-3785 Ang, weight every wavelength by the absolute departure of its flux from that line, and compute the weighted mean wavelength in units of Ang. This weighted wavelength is 3782.0 Ang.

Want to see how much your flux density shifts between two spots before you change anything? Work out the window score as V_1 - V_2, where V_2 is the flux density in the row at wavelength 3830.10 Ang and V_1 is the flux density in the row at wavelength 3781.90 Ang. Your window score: 13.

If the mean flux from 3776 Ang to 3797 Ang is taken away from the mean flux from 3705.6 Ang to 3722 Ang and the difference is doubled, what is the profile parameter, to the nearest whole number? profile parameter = -10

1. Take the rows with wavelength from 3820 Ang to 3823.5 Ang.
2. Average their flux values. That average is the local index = 23.0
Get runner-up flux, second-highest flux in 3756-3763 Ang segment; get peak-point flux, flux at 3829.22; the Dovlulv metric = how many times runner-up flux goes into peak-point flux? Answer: 0.73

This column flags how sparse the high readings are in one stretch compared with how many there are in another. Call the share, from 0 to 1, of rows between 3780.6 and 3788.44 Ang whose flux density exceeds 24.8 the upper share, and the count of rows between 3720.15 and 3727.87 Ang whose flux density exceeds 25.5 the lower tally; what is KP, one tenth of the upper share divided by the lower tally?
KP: 0.078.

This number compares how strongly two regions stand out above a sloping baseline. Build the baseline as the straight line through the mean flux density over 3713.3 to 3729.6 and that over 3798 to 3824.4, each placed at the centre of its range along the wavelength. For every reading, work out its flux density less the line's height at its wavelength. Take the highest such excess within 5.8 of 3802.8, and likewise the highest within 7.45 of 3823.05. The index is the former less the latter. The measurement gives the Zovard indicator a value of 7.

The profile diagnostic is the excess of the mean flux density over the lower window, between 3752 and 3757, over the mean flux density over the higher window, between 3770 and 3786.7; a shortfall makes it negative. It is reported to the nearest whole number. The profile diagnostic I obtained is -2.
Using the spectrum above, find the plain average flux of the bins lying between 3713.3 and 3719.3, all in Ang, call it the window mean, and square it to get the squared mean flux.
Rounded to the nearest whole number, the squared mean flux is 902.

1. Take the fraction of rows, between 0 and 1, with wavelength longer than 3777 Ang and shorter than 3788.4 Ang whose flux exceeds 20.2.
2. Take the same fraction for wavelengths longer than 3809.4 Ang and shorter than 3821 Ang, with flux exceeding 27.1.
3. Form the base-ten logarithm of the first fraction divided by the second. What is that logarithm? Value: 0.27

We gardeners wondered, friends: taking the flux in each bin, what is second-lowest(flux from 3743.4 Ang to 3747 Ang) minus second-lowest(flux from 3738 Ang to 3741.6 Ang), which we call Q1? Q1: -8.8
